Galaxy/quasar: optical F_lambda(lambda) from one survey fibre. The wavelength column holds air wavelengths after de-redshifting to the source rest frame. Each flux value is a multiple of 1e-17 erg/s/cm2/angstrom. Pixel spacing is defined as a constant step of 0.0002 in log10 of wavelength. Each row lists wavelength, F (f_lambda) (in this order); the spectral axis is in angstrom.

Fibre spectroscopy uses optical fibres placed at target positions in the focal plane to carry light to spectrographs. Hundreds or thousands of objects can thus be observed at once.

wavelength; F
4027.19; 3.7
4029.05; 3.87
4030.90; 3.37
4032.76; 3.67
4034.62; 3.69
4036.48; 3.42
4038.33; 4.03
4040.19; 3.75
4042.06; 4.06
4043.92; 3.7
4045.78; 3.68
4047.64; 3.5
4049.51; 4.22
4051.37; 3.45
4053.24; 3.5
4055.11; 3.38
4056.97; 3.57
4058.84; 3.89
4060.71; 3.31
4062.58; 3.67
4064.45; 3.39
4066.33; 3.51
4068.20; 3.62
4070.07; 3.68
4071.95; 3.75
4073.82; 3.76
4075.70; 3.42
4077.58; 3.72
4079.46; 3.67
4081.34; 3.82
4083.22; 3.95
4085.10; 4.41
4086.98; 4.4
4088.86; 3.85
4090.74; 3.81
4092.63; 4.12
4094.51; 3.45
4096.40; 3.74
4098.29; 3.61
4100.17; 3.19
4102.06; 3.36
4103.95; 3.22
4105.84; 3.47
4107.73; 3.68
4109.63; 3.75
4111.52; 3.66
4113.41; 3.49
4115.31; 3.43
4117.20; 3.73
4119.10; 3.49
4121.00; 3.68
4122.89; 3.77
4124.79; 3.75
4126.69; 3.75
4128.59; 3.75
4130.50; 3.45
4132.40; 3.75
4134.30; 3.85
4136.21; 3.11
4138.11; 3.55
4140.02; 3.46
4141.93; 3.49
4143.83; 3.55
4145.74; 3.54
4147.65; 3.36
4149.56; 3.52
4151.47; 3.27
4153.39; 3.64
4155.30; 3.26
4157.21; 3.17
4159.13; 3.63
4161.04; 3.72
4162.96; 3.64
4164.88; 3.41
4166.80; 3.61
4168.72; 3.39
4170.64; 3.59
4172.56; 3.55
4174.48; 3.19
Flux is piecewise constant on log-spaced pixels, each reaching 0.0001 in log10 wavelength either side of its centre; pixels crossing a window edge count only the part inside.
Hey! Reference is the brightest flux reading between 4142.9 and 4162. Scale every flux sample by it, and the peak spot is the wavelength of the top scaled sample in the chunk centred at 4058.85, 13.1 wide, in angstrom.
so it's 4058.84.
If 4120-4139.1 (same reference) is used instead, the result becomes 4134.30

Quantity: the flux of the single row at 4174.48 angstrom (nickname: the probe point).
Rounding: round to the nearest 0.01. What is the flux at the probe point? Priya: 3.19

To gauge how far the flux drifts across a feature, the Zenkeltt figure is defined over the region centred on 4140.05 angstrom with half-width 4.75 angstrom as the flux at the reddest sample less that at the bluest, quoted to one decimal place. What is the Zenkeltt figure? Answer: 0.4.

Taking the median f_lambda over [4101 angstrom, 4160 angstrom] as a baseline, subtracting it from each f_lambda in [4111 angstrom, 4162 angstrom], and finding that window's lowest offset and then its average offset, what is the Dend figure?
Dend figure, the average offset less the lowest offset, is 0.44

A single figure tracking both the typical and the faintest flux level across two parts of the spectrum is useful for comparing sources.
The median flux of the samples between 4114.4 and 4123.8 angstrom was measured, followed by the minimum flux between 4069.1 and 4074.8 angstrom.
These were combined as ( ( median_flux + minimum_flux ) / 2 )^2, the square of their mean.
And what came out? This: 13.5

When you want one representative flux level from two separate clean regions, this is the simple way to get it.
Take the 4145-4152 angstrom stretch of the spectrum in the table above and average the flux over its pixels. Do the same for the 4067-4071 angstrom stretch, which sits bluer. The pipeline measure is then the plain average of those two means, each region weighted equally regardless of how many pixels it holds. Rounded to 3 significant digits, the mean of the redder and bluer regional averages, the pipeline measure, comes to 3.54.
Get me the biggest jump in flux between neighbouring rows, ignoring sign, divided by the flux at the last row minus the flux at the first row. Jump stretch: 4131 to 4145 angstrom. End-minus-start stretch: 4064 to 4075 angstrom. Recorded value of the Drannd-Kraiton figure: 2.0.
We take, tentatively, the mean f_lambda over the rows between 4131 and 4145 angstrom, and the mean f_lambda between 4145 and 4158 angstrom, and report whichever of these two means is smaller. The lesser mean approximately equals 3.39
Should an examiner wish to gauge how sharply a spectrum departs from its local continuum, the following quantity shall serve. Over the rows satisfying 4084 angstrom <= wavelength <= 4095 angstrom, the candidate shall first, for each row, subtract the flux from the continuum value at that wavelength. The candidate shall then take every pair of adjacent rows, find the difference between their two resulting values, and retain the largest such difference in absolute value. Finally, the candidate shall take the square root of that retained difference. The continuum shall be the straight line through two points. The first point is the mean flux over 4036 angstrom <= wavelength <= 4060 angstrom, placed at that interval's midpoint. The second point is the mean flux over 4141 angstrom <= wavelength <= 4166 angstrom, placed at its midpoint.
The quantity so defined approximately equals 0.82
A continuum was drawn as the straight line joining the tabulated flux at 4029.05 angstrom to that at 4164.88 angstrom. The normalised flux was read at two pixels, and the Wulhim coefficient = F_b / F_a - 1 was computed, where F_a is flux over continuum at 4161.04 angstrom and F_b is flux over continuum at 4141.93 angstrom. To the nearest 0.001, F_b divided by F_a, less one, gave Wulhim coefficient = -0.079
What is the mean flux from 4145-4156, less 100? -96.57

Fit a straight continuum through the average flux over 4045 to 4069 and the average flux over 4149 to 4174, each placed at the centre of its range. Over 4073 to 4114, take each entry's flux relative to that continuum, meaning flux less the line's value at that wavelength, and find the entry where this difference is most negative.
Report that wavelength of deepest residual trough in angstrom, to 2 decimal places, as 4100.17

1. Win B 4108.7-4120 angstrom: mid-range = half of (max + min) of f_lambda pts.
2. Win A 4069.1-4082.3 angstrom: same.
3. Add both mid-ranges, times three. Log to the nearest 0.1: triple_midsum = 21.6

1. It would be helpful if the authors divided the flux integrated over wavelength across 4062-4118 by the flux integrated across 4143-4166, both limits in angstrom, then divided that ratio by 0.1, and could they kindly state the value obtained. 26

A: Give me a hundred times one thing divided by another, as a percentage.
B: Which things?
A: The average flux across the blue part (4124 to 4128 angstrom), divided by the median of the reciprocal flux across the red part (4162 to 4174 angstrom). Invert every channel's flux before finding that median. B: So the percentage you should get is 1339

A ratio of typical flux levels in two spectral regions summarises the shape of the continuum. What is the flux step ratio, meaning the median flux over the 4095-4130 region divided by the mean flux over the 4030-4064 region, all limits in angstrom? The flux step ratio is 1.00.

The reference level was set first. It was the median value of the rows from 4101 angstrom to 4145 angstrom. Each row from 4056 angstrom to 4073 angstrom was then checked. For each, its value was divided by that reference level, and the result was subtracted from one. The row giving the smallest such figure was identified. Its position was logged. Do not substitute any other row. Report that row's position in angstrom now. 4058.84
